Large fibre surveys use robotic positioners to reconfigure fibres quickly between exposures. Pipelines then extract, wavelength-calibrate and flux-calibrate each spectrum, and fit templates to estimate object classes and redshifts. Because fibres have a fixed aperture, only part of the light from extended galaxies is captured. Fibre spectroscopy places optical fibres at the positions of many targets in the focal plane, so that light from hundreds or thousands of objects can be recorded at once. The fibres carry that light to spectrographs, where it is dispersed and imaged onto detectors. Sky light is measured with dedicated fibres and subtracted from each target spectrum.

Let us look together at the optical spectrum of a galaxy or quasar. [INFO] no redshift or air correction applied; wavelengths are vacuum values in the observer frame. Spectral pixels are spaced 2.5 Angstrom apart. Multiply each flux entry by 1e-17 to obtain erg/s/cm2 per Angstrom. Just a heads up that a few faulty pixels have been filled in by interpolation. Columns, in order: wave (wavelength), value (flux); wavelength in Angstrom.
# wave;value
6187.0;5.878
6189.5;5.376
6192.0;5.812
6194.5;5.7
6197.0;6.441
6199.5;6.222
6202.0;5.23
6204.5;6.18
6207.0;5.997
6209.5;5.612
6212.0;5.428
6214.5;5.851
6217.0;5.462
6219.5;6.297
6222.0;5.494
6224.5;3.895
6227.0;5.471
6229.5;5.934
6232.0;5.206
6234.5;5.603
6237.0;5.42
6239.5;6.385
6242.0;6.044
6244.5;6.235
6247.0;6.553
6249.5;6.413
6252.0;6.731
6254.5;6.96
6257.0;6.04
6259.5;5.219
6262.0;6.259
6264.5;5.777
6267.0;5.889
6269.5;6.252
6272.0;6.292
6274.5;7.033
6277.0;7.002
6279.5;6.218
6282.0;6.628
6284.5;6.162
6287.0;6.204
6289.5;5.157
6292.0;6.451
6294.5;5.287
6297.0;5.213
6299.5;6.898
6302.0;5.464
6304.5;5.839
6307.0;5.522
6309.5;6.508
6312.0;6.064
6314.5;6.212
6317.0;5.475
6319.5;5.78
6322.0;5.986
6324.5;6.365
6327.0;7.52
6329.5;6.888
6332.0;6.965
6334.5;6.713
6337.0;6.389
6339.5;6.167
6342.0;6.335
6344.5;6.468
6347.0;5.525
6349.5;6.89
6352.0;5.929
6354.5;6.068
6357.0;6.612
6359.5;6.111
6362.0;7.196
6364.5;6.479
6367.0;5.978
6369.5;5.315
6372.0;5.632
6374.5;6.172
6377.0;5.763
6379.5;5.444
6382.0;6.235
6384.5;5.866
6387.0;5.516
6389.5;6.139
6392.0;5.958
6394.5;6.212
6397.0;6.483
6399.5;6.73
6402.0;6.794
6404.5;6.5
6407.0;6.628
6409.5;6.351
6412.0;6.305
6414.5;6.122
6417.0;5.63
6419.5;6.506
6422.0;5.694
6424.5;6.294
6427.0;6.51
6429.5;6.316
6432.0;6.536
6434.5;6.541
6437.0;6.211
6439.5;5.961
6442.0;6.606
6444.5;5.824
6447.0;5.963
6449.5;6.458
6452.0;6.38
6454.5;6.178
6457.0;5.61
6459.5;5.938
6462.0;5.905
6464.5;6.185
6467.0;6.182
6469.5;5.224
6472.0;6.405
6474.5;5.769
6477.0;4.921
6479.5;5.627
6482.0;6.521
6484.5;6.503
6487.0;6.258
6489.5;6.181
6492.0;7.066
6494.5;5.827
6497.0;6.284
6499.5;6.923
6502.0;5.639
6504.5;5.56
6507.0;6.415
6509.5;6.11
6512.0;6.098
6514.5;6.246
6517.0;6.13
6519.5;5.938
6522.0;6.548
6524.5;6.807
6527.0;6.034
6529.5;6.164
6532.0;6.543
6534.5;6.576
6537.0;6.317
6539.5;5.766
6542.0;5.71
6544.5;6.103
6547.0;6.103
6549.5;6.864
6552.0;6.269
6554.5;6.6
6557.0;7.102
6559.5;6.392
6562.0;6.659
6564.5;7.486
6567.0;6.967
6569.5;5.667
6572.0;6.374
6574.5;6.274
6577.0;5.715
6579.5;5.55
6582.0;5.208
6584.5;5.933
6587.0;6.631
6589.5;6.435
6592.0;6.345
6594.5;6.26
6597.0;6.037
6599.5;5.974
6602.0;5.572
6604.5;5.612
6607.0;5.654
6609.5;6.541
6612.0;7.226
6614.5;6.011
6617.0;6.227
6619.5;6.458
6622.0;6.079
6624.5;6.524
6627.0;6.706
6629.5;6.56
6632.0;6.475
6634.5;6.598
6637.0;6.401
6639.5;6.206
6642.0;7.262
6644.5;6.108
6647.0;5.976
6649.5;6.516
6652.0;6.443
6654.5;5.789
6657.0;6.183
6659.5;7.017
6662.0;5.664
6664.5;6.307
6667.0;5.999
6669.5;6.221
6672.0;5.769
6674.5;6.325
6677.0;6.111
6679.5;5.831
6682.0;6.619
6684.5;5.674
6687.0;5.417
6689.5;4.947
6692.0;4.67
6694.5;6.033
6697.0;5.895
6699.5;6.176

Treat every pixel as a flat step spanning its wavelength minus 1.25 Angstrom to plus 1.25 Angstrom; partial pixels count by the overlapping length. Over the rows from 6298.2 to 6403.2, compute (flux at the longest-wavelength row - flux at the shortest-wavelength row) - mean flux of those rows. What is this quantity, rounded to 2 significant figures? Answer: -6.3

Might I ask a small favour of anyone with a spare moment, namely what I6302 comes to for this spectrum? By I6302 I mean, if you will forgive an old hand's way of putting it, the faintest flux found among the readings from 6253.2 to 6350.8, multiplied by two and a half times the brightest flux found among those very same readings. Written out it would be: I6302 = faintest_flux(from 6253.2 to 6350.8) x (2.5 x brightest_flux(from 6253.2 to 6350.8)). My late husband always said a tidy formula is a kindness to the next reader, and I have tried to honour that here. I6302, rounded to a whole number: 97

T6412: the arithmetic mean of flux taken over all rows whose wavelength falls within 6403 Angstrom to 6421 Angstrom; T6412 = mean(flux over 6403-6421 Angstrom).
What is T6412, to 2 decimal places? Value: 6.29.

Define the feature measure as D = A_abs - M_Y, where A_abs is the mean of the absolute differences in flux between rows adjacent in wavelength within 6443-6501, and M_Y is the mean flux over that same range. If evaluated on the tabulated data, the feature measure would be -5.60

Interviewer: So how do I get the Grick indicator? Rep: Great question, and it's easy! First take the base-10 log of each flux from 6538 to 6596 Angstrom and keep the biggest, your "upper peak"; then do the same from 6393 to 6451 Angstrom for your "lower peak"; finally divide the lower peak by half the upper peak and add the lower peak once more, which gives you 2.74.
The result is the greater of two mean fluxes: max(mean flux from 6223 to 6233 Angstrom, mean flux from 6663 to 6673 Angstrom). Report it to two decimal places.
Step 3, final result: 6.07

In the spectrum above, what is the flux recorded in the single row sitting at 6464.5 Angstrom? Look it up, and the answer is 6.185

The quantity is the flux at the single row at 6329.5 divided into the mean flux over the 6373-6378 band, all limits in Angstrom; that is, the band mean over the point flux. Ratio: 0.87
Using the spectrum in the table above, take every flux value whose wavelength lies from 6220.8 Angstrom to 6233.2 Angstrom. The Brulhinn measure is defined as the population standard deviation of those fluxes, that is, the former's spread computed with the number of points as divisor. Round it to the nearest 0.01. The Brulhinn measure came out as 0.69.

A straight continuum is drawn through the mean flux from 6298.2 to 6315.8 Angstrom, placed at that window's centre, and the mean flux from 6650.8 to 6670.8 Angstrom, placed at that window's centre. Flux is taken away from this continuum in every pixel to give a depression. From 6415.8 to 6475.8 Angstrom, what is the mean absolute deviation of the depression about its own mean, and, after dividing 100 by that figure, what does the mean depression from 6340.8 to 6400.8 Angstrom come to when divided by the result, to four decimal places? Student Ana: -0.0001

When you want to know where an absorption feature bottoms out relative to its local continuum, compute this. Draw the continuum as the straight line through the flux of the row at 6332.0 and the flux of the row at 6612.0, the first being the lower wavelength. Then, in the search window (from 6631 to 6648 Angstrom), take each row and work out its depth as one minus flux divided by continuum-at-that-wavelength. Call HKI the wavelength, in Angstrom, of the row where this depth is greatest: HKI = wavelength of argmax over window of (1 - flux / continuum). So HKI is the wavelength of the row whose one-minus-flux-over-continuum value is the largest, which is 6647.0 Angstrom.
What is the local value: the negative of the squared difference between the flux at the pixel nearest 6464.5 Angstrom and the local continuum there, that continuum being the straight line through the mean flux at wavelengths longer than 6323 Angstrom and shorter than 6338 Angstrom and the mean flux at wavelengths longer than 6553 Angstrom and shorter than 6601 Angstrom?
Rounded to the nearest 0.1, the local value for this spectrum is -0.1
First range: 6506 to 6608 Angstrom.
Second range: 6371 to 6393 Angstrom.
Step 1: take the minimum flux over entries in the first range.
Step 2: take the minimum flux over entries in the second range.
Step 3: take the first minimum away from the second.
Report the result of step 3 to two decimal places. 0.24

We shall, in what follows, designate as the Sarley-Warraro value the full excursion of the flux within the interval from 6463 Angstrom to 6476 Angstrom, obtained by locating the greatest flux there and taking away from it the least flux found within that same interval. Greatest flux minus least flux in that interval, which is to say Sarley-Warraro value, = 1.2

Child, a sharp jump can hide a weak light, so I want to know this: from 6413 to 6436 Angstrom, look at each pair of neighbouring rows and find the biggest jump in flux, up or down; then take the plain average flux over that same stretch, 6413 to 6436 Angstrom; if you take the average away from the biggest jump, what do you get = -5.36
